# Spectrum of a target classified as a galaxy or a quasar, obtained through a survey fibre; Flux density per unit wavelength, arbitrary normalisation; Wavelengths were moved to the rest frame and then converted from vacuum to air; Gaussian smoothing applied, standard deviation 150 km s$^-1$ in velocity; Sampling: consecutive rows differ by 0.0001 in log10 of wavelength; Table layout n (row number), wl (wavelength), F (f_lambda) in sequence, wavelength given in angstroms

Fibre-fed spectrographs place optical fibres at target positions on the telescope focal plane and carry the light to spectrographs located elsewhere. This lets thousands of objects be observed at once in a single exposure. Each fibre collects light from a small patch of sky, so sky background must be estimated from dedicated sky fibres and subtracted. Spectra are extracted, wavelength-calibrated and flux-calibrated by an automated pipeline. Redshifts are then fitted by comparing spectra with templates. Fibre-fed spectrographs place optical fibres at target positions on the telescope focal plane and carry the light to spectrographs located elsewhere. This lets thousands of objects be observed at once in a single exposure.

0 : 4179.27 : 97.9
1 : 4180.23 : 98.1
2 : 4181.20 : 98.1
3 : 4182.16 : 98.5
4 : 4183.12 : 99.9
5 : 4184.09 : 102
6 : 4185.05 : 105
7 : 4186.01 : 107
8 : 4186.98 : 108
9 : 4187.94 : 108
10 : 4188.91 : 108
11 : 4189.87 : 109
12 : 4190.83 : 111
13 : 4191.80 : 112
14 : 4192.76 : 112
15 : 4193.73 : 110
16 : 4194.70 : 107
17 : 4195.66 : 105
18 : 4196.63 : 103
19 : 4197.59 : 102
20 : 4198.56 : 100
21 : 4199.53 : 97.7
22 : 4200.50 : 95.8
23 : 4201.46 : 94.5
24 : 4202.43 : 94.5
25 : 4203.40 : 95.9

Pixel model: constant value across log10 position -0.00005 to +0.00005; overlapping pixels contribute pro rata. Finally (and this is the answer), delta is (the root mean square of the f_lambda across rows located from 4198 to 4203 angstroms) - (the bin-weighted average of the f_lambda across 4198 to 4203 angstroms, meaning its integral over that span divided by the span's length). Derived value 0.08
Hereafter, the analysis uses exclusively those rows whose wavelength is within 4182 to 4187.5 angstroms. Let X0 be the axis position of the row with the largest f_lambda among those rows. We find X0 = 4186.98 angstroms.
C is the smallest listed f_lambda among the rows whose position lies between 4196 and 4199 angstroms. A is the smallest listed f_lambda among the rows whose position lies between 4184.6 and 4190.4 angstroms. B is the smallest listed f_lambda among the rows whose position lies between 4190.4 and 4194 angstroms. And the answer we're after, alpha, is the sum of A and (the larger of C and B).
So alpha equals 215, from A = 105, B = 110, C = 100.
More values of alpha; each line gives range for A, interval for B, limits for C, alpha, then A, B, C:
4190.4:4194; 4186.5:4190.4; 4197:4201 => 218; 110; 108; 95.8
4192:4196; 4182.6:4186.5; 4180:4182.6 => 205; 105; 99.9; 98.1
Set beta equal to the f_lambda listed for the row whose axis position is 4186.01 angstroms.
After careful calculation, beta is 107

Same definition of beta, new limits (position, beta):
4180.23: 98.1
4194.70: 107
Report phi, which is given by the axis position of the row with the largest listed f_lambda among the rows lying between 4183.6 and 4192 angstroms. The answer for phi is 4191.80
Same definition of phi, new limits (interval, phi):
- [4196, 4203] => 4196.63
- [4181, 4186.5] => 4186.01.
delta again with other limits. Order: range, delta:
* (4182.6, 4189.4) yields 0.06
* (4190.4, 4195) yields 0.09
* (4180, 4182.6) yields 0.16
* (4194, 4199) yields -0.30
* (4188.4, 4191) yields 0.05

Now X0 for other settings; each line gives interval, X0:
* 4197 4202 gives 4197.59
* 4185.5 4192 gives 4191.80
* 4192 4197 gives 4192.76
